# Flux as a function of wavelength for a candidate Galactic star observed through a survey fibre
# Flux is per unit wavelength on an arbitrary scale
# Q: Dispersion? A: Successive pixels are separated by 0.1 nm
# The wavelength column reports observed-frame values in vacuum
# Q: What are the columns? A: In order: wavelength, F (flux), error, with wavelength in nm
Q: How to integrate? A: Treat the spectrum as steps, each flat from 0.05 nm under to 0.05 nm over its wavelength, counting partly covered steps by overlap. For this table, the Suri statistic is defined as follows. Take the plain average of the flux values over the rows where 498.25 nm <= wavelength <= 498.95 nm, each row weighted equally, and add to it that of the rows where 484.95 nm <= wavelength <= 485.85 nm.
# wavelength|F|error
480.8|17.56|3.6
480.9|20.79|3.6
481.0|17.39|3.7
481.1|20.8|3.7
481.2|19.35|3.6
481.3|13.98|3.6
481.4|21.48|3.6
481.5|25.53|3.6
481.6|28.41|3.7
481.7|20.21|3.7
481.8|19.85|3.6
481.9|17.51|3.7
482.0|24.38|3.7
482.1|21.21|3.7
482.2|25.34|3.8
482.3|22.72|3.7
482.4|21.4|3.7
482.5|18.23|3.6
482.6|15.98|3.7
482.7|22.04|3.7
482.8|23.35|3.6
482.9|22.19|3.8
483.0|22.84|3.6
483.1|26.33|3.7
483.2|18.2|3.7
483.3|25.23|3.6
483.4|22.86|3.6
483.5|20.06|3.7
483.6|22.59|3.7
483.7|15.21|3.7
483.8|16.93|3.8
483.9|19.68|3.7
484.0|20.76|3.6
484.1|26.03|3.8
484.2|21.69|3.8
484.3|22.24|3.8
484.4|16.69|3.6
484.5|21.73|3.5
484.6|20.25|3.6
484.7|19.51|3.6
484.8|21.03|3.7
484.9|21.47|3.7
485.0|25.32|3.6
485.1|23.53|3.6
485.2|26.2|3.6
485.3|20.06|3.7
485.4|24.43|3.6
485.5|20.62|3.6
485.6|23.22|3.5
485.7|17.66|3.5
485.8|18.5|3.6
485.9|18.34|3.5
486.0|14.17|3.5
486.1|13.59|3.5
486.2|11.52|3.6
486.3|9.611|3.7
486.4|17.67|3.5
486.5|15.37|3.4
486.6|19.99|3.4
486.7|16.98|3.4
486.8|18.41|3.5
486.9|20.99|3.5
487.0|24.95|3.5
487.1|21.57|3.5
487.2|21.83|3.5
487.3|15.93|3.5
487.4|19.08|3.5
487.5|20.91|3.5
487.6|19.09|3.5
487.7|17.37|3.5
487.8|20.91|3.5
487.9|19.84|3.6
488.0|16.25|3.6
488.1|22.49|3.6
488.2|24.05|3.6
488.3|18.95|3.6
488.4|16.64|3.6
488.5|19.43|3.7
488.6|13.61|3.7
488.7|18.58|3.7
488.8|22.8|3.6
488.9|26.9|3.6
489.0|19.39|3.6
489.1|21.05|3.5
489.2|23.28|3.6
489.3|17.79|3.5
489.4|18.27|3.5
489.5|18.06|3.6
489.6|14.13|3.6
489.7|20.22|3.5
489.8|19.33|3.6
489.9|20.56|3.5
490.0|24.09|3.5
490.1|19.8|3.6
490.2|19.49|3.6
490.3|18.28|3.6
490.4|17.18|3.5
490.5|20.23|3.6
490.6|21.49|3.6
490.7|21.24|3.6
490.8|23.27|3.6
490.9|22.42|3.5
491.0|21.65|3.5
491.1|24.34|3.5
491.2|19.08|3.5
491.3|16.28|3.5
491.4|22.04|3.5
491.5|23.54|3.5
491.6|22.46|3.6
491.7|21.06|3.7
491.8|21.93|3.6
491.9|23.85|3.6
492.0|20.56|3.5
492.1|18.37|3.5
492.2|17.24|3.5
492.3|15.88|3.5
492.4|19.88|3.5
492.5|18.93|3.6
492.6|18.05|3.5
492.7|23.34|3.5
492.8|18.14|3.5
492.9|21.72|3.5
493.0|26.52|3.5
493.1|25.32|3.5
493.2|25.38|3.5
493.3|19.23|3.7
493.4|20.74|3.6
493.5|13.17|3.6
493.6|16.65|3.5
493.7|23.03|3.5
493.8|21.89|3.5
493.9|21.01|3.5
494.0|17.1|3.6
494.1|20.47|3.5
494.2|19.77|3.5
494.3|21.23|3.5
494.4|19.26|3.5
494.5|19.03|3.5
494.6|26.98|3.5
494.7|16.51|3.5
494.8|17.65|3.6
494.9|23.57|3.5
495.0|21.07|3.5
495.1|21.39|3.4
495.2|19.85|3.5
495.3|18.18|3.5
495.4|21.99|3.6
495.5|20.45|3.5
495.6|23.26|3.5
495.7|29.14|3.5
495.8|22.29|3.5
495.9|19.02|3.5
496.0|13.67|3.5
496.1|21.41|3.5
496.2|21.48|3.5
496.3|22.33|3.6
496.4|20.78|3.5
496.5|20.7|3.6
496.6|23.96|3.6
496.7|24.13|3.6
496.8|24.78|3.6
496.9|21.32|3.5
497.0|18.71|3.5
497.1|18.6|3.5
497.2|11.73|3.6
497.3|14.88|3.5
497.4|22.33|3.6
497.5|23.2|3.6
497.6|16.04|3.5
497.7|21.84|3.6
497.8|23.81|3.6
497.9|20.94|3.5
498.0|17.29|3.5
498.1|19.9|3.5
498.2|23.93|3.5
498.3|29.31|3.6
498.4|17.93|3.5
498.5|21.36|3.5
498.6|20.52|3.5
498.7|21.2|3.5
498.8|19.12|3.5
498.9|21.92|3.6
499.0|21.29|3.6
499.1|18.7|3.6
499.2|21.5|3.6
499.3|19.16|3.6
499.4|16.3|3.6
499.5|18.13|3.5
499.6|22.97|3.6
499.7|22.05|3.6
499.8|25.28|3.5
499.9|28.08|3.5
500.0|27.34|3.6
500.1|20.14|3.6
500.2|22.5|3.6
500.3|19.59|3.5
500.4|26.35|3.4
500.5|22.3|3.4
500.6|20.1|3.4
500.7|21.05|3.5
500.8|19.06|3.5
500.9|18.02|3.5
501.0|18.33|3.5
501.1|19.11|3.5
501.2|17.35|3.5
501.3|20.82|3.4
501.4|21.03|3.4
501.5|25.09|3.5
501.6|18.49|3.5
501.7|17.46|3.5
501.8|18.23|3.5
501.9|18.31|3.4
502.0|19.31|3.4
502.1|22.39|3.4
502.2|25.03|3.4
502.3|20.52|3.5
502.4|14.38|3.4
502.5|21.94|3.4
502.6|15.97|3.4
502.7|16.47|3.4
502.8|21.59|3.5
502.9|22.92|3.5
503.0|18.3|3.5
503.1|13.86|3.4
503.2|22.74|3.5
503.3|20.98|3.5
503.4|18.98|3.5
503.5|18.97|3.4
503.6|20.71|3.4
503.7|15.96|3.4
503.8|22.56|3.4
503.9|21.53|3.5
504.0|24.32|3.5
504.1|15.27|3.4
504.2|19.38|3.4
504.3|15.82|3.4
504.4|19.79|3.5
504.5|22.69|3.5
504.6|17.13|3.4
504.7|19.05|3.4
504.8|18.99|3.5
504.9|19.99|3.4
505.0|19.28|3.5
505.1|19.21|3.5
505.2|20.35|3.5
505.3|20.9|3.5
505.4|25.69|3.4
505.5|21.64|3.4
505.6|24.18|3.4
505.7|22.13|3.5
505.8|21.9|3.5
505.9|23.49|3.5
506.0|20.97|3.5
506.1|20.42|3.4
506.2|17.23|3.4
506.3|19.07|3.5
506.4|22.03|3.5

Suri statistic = 43.8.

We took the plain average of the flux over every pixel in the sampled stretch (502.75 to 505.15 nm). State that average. 19.6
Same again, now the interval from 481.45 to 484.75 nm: 21.4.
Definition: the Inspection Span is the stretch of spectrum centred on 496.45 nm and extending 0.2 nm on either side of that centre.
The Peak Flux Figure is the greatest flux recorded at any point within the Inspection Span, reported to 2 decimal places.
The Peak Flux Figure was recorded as 23.96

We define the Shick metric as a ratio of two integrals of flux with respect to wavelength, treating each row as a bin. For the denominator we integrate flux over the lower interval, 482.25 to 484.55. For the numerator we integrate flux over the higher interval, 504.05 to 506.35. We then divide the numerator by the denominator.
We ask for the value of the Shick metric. 0.96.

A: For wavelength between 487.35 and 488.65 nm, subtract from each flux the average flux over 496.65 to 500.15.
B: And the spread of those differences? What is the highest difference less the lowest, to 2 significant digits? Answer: 10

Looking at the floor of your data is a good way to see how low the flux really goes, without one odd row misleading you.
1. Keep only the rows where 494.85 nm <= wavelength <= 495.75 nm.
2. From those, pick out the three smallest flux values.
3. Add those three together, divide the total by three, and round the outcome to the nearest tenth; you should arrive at 19.5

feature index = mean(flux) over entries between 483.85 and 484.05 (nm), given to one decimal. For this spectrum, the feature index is 20.2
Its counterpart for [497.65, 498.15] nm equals 20.8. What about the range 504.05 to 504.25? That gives 17.3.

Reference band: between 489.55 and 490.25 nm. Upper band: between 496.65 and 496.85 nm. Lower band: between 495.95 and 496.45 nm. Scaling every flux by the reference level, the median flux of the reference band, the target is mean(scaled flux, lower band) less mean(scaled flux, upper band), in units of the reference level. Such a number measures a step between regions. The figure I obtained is -0.23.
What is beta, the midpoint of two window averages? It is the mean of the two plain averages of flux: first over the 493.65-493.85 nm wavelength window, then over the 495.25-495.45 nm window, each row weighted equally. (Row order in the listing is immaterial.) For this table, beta 21.3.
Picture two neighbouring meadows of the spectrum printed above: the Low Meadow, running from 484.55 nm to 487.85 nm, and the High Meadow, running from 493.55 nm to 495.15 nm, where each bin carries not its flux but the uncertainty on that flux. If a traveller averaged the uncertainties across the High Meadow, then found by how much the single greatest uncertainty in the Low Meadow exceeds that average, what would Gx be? 0.19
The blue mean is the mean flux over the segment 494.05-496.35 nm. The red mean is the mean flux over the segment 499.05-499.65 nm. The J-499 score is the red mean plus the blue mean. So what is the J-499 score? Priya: 40.3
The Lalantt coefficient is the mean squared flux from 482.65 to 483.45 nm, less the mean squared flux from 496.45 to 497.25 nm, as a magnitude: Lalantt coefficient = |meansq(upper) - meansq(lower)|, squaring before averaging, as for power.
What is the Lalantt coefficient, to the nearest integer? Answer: 93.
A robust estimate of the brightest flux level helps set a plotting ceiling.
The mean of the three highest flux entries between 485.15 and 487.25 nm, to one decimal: 25.2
